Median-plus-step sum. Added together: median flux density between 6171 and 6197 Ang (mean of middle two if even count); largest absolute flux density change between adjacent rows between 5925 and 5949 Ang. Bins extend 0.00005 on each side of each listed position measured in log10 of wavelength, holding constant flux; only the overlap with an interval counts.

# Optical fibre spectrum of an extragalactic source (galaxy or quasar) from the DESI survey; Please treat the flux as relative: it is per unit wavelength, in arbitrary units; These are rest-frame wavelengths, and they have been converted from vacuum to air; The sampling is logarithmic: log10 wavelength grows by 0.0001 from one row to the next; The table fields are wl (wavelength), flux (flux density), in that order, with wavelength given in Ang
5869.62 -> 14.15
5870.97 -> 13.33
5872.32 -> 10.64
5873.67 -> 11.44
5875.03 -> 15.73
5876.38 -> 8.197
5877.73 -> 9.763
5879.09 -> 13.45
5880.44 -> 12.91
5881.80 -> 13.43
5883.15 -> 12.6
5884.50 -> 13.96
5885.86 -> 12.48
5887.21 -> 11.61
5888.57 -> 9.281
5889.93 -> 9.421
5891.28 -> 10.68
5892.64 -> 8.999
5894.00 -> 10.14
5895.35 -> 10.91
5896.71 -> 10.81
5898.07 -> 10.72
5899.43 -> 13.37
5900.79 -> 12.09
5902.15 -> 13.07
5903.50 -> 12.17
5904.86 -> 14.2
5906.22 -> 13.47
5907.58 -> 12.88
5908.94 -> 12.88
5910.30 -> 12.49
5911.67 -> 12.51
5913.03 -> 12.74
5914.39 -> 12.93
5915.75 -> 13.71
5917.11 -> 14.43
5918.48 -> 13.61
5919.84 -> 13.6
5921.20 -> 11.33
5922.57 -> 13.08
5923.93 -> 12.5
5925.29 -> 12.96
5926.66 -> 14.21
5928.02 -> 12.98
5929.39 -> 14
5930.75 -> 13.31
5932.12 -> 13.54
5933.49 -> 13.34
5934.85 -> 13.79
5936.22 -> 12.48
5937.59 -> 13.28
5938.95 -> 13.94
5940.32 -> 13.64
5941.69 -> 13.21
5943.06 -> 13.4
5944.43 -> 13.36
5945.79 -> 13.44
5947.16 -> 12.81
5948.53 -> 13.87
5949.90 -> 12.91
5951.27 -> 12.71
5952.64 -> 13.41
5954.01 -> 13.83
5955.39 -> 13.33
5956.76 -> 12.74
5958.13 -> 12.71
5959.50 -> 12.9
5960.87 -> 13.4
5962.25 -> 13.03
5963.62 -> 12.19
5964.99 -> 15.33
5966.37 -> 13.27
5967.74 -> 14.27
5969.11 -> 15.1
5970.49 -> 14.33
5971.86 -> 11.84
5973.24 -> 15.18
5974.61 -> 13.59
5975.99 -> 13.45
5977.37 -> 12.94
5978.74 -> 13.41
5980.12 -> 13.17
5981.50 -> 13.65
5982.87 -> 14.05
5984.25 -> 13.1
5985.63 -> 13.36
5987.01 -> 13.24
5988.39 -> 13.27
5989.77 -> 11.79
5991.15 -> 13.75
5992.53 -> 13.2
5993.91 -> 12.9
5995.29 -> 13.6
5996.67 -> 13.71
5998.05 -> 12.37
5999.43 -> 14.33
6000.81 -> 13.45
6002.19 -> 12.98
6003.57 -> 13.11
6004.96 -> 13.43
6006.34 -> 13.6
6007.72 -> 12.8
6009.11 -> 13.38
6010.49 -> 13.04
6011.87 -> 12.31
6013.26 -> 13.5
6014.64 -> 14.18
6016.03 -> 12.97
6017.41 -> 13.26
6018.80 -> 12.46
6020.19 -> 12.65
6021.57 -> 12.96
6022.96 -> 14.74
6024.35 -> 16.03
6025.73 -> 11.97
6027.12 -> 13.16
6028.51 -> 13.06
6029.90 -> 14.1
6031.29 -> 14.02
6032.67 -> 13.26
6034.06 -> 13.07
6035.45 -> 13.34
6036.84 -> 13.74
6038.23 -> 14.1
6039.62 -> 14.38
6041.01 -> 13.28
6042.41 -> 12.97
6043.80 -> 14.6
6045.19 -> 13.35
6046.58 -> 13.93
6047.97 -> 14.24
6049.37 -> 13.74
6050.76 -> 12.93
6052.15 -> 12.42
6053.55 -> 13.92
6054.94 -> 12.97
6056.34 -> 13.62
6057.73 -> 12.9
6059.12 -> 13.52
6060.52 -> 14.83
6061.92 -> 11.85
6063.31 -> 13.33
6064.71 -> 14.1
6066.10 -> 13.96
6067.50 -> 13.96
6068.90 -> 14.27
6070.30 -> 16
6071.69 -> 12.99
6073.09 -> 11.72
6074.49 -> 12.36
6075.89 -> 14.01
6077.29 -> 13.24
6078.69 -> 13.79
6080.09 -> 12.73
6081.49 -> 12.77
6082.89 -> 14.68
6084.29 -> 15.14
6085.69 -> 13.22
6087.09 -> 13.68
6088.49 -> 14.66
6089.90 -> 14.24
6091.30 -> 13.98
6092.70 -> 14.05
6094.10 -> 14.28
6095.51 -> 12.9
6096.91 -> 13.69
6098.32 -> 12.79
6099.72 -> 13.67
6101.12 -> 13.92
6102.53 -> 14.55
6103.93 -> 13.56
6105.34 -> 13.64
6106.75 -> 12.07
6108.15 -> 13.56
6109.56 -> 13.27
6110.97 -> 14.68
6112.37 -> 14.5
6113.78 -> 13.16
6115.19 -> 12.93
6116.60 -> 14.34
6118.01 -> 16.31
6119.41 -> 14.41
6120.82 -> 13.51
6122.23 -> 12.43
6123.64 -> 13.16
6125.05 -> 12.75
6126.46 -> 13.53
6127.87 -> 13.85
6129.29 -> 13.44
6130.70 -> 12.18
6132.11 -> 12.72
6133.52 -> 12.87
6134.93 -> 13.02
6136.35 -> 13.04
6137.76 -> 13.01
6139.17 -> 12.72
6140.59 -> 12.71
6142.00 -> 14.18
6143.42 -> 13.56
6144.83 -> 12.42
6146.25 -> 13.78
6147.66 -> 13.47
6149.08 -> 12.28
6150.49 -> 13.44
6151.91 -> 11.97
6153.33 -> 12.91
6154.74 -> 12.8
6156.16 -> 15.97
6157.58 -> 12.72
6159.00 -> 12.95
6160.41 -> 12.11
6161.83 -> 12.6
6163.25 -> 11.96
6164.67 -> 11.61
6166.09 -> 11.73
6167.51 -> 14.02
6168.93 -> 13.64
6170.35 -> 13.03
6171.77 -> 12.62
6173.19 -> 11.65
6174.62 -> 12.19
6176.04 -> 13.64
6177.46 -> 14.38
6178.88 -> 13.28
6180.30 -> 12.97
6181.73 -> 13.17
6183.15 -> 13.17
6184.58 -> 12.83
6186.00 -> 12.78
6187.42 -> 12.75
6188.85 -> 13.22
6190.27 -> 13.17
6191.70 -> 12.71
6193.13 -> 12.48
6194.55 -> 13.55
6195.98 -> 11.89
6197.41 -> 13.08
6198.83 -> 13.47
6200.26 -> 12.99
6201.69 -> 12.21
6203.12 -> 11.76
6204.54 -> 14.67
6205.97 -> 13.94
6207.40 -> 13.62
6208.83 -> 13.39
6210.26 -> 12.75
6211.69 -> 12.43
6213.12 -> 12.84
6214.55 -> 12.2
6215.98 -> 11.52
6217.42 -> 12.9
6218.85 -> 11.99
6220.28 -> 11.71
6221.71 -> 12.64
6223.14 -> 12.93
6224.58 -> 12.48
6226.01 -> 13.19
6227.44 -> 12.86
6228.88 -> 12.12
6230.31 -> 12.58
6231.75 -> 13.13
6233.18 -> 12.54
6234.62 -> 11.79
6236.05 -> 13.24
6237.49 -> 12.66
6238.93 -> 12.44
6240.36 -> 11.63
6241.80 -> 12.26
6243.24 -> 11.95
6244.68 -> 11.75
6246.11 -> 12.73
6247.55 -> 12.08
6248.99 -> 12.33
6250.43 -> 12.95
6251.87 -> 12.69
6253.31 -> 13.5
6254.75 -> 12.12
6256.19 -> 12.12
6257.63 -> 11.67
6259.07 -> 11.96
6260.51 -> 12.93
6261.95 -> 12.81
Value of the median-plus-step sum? 14.2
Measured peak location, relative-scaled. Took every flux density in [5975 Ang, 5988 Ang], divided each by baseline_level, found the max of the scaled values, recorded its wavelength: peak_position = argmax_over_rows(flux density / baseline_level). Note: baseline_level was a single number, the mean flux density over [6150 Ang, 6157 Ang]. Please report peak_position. 5982.87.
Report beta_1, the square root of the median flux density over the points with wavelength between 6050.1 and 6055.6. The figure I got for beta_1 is 3.60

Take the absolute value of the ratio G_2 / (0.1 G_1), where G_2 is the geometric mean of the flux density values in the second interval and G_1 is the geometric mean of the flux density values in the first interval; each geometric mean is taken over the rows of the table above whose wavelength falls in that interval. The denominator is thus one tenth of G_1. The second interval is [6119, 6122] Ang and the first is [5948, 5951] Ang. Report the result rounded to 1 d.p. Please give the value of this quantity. 10.4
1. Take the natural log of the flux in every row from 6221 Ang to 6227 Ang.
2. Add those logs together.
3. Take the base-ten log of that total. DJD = 1.009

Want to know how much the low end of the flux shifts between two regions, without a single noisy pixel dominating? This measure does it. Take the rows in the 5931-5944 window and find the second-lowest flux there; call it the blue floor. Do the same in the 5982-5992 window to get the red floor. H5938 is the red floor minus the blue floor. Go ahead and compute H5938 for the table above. -0.1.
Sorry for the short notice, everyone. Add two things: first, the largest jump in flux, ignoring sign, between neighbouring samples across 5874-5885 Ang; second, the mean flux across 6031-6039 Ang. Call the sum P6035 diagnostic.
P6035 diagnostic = 21.1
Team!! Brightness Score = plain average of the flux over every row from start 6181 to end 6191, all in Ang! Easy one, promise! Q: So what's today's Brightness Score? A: 13.0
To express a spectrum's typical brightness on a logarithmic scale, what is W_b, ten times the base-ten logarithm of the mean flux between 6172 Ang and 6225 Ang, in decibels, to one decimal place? 11.1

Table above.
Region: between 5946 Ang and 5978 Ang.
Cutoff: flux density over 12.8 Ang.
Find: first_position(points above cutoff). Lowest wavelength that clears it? 5947.16 Ang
